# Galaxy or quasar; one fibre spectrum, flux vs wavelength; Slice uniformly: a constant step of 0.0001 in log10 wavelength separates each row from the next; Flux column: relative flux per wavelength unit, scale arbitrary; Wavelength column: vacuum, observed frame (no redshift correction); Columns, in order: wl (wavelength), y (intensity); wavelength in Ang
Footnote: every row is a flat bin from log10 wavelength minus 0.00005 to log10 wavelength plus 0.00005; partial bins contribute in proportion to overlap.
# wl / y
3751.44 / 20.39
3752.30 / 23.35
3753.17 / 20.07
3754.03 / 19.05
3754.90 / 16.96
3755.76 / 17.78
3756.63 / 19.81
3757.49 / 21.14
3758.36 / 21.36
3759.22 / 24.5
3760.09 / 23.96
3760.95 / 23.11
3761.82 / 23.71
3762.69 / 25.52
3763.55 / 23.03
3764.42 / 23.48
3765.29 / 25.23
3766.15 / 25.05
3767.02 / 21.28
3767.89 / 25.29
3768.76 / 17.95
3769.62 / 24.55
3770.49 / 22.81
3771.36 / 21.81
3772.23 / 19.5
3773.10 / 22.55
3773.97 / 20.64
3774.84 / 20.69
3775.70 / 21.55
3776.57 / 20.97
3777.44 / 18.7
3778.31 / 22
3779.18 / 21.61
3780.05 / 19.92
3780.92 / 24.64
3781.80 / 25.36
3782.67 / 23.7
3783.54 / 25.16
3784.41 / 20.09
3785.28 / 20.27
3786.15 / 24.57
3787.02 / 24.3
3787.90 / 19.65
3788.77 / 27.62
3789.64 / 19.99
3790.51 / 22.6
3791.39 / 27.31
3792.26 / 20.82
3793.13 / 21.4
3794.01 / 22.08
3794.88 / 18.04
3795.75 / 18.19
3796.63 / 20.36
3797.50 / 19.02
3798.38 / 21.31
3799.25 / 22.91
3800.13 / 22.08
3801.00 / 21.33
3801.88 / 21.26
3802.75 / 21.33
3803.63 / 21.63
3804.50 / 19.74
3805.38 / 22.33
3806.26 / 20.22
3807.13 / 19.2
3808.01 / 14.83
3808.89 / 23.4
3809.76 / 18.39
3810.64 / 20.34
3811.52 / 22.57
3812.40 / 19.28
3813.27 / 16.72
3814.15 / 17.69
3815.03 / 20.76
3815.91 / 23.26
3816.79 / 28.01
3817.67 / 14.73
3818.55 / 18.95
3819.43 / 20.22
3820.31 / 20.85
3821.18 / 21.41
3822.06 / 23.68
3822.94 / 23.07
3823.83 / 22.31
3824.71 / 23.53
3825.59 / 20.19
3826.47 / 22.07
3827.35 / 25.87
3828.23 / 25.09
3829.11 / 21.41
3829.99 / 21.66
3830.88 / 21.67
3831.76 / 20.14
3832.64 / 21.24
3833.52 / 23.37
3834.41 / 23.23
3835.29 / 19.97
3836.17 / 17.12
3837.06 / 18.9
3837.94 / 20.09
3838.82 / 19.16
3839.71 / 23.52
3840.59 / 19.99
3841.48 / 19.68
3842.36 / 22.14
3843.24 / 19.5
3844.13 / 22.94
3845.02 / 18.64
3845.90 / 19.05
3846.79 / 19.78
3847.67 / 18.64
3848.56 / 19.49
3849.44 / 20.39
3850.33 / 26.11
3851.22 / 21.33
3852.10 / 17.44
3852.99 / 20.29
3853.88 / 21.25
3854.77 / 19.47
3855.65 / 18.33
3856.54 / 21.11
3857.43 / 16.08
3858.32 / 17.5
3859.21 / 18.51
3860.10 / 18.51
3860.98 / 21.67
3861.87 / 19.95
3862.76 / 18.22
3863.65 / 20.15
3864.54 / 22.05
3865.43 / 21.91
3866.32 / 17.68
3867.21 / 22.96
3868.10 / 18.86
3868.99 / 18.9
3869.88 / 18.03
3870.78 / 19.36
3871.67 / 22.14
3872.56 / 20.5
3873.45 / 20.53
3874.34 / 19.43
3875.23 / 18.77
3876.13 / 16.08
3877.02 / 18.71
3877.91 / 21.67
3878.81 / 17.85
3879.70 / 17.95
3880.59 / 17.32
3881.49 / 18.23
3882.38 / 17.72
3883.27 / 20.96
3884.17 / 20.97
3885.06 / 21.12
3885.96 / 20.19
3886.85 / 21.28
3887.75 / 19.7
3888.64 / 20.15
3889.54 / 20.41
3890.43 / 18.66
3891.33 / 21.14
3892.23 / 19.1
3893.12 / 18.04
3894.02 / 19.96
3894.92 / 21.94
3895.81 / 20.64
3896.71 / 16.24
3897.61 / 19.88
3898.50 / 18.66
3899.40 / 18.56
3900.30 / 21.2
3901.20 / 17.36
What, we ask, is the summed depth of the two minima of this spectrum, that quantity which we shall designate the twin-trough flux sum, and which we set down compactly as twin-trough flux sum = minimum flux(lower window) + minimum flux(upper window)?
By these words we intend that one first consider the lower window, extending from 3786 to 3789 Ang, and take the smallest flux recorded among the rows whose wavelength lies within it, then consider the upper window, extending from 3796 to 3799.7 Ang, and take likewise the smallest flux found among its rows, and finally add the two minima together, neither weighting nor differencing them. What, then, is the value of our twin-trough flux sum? 38.7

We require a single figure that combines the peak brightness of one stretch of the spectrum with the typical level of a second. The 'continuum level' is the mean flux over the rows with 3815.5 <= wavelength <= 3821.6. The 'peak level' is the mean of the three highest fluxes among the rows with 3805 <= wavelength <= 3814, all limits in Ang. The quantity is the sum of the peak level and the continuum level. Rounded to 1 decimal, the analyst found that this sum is 43.8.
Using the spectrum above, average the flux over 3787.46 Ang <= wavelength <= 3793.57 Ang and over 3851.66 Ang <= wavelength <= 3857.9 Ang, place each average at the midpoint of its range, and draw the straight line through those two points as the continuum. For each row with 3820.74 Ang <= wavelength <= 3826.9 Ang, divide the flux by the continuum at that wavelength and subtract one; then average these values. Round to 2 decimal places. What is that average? 0.07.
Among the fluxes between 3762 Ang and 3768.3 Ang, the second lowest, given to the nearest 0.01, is 23.03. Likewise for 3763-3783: 18.70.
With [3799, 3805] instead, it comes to 21.26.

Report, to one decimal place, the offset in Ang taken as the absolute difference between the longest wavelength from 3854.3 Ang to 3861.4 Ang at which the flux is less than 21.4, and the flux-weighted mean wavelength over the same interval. 2.2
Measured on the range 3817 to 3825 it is 1.1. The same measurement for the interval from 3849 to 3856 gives 3.2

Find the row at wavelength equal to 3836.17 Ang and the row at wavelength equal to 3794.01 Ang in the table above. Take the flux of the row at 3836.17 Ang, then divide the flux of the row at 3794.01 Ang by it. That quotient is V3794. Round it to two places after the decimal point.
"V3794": 1.29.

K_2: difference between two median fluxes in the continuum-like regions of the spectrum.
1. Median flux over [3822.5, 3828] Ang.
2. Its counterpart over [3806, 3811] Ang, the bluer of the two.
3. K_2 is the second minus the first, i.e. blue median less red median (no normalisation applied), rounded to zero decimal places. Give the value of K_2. -3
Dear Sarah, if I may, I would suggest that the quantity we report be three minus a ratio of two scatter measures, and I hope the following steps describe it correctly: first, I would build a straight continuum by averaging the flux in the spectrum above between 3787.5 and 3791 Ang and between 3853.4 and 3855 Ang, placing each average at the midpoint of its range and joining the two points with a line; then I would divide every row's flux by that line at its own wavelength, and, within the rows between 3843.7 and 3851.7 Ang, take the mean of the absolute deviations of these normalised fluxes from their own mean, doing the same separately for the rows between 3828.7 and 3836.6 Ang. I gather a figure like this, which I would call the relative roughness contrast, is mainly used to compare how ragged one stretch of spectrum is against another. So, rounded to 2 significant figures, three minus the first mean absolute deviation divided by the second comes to 1.5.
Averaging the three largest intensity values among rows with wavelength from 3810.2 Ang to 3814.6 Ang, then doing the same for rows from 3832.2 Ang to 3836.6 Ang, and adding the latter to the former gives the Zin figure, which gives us 43.3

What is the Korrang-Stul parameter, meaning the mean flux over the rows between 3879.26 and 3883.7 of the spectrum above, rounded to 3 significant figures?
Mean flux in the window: 18.4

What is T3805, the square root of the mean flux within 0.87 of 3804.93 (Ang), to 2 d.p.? 4.59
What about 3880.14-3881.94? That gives 4.22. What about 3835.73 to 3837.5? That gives 4.24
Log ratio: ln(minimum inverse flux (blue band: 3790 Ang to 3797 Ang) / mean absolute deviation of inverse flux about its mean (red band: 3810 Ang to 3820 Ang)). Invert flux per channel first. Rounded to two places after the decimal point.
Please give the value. 1.75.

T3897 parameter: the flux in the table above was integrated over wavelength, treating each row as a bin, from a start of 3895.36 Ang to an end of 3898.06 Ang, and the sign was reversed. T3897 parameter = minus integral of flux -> -51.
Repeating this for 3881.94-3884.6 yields -53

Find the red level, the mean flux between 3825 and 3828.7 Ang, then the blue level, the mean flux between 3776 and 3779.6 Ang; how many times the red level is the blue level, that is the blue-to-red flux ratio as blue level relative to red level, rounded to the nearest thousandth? 0.893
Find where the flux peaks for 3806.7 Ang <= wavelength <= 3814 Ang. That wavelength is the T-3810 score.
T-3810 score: 3808.89 Ang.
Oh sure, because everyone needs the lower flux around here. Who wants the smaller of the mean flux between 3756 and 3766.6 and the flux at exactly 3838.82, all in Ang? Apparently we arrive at 19.2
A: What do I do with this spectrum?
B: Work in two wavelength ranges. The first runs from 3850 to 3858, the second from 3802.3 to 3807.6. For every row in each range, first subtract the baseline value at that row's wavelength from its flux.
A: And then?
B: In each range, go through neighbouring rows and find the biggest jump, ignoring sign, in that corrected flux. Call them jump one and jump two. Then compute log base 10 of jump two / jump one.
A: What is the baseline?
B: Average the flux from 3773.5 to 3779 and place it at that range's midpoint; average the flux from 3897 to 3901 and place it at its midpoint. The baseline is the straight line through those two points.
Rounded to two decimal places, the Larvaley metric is -0.29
